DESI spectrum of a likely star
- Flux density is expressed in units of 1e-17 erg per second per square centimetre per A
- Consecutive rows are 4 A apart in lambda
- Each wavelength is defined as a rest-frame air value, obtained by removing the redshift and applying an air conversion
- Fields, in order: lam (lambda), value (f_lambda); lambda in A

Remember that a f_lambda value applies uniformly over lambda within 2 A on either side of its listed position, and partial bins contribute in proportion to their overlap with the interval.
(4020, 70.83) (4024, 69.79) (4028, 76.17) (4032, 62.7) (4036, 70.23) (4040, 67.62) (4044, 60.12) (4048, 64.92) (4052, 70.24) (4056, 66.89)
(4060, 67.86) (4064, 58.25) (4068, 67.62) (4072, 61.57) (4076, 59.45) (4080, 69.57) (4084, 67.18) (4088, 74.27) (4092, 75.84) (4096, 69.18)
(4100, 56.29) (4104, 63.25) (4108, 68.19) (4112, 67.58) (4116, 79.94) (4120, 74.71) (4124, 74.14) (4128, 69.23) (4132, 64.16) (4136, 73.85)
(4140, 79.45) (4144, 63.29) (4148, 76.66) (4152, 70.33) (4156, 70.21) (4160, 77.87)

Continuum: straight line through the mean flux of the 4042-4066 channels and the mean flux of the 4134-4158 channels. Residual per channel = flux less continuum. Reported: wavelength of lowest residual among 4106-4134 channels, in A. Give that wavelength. 4132 A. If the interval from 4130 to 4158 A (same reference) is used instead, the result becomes 4144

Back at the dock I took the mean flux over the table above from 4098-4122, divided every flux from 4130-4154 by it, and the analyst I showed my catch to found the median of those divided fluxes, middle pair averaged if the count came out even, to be 1.06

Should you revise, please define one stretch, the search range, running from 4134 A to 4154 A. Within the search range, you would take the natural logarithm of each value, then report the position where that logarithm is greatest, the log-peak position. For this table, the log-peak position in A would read 4140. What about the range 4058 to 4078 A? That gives 4060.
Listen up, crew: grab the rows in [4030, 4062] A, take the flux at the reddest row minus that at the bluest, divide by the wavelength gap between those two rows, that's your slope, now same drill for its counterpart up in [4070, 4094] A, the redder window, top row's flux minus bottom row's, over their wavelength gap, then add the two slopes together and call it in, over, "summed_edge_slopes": 0.90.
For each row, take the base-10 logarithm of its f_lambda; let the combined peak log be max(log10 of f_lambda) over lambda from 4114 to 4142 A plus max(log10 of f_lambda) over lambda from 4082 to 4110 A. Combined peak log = 3.78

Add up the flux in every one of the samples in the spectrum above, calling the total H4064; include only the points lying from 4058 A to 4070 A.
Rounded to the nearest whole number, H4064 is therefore 194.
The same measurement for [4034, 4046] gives 198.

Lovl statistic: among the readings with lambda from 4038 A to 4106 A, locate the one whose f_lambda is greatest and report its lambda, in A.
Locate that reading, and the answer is 4092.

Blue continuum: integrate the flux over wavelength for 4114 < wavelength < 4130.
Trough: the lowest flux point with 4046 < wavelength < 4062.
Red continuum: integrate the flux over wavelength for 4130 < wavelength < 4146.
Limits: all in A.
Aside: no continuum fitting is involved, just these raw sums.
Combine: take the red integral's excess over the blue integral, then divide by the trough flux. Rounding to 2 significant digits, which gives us -1.1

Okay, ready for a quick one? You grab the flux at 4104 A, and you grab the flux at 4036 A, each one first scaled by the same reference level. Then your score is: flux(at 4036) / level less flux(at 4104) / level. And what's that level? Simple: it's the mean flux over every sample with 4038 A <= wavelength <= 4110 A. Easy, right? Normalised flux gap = 0.1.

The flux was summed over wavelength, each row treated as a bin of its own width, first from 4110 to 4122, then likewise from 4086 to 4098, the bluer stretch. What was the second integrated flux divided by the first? 0.99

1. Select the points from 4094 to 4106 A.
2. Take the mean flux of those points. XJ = 62.9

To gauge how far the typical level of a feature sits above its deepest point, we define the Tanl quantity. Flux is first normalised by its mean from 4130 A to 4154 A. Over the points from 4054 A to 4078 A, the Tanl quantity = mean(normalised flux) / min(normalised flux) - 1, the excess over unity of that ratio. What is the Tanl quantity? 0.092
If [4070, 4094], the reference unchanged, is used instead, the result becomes 0.143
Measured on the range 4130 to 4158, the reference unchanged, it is 0.124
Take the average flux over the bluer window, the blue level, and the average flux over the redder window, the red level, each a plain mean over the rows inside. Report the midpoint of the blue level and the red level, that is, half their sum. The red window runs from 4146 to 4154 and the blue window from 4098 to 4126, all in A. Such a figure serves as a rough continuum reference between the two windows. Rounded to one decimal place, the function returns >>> 71.3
